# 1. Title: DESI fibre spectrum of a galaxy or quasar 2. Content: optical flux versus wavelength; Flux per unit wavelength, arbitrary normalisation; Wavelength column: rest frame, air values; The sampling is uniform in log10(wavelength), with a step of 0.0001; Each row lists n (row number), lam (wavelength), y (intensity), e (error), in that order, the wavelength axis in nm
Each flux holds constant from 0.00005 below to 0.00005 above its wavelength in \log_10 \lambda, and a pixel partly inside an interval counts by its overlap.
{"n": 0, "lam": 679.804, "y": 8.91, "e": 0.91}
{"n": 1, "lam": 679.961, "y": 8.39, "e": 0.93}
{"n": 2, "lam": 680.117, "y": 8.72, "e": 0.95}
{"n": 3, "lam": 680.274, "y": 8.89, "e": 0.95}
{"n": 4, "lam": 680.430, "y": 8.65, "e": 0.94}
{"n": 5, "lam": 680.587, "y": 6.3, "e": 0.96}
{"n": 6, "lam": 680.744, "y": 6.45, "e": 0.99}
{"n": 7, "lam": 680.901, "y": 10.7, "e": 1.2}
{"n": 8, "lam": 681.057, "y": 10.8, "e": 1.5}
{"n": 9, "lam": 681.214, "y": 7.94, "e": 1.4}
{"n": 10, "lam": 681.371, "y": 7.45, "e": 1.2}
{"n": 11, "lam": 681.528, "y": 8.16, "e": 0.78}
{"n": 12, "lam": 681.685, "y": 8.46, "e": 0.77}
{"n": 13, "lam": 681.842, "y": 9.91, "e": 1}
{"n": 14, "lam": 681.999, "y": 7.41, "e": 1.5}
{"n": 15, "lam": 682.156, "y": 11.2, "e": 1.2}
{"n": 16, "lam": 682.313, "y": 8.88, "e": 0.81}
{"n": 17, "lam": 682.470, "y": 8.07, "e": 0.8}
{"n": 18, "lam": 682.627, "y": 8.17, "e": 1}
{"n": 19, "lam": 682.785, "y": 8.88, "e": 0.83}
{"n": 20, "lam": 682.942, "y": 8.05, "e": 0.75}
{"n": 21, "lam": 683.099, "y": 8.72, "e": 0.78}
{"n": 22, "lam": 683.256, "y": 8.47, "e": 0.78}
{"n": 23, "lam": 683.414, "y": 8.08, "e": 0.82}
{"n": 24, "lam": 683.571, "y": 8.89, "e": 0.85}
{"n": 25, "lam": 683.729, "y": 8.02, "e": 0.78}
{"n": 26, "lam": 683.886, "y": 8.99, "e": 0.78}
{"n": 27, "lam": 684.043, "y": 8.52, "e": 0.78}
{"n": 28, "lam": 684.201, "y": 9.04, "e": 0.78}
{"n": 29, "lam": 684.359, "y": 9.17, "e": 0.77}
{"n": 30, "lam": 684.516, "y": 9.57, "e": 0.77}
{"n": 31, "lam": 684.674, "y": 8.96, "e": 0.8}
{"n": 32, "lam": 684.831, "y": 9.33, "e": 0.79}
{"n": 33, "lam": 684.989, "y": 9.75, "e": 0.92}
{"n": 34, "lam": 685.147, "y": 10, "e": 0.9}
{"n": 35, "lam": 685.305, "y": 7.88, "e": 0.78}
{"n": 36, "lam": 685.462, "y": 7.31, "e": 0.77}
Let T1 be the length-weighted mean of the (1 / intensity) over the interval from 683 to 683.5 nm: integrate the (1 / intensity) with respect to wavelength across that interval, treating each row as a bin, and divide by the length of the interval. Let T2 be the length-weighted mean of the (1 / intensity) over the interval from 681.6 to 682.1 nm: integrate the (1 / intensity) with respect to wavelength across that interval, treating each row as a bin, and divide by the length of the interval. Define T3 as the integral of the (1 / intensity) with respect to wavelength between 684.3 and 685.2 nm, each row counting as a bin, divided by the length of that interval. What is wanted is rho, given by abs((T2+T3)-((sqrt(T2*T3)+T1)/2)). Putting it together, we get 0.108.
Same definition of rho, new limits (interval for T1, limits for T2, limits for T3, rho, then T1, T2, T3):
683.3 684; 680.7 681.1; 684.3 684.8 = 0.106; 0.118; 0.112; 0.108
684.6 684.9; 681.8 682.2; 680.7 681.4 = 0.116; 0.110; 0.111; 0.118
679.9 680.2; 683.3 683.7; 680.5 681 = 0.131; 0.117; 0.119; 0.134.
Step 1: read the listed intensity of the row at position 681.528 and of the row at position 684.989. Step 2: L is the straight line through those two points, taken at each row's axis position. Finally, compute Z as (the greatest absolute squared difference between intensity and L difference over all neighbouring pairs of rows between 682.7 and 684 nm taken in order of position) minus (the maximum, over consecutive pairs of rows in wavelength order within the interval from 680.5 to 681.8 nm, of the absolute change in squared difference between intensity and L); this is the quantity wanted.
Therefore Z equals -6.9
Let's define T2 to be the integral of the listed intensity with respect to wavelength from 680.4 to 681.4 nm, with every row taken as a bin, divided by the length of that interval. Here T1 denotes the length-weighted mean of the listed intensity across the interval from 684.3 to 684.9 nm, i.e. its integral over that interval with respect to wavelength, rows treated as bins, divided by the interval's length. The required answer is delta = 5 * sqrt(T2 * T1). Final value 44.0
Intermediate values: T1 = 9.3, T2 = 8.35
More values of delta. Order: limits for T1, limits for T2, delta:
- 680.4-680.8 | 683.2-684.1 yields 38.5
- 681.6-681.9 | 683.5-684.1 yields 44.3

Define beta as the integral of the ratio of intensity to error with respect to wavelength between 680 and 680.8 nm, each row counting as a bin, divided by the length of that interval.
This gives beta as 8.3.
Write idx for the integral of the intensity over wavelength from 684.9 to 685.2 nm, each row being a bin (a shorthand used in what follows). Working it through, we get 2.9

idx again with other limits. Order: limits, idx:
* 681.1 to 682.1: 8.4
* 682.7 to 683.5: 6.8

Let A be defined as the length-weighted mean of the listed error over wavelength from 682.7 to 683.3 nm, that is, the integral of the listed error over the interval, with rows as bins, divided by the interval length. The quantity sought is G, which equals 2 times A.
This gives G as 1.57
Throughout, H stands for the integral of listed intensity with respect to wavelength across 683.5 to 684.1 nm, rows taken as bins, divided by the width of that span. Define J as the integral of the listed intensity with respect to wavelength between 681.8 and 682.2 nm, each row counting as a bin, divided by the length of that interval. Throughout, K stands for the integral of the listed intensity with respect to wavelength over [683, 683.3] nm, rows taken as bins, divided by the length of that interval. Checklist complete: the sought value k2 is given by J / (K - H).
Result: -444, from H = 8.61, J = 9.3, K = 8.59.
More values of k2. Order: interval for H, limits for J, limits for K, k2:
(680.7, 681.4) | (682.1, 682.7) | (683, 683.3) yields -32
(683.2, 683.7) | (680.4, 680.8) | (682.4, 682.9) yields -97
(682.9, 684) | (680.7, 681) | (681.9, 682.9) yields 32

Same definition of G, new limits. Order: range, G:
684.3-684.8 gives 1.57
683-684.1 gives 1.59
